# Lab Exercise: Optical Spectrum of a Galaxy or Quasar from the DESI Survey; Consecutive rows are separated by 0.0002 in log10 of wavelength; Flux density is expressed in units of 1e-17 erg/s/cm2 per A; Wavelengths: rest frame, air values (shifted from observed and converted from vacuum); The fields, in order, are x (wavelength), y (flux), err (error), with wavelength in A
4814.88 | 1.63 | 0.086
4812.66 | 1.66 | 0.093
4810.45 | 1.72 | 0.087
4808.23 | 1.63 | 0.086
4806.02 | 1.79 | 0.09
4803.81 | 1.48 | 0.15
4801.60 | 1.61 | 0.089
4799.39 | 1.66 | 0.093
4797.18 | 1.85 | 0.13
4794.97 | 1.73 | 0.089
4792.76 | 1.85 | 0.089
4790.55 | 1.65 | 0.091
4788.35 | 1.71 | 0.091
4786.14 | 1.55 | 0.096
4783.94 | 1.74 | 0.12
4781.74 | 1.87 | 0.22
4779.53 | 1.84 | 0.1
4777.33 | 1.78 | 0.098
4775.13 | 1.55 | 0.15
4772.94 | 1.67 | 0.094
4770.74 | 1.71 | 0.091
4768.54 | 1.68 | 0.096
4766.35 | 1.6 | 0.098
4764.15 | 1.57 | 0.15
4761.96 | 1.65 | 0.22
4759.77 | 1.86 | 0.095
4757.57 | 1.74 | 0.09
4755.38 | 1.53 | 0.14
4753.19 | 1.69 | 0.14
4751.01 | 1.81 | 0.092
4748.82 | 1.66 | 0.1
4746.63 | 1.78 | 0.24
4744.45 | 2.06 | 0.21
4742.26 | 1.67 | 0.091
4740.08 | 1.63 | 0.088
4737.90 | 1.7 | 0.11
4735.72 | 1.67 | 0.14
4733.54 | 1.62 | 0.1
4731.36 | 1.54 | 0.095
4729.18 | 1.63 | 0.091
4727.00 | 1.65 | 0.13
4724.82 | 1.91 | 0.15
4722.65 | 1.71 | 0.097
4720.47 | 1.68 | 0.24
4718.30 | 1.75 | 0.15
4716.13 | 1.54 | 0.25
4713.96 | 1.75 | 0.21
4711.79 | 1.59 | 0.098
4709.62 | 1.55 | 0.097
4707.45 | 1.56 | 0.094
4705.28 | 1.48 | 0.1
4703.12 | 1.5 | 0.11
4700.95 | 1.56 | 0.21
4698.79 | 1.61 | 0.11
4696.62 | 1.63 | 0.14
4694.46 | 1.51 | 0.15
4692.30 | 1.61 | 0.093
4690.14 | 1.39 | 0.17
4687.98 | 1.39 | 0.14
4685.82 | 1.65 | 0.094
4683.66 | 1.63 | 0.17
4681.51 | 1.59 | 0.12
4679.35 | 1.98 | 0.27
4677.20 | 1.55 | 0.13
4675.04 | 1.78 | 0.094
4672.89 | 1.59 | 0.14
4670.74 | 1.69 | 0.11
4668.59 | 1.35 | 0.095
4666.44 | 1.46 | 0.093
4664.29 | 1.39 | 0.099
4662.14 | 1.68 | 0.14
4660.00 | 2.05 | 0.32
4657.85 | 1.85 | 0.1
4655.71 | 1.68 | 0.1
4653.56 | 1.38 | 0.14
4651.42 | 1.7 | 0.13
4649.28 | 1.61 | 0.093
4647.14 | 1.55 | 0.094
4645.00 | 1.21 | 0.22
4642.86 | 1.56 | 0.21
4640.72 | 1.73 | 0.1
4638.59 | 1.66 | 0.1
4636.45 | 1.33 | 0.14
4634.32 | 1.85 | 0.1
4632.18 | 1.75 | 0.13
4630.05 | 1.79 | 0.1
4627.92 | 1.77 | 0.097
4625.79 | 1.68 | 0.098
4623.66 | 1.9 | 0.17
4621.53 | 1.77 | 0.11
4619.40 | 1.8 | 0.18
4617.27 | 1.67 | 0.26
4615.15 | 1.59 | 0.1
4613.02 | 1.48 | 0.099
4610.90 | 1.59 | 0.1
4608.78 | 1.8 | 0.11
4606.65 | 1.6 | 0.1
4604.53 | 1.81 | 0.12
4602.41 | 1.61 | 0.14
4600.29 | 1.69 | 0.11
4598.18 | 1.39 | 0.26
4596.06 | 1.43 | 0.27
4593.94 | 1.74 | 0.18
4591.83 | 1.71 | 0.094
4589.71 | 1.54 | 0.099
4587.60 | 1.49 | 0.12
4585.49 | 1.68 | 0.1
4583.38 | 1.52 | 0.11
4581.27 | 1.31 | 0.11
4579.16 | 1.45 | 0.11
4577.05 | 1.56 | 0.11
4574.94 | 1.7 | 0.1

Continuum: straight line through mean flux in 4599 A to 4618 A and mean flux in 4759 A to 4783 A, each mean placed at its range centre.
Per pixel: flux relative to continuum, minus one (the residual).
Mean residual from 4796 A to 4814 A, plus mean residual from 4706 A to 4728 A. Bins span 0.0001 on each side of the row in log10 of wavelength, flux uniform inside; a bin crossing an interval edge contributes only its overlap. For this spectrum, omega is -0.037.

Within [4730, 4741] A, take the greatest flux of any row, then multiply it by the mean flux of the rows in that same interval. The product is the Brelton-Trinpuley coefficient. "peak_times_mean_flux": 2.77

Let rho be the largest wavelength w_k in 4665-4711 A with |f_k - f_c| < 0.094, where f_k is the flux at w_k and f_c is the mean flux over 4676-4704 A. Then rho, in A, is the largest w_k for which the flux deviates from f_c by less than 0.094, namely 4709.62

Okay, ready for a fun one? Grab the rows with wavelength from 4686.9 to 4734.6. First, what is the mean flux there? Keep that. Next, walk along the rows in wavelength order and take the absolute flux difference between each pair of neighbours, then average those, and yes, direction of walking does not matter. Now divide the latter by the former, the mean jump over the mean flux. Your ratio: 0.061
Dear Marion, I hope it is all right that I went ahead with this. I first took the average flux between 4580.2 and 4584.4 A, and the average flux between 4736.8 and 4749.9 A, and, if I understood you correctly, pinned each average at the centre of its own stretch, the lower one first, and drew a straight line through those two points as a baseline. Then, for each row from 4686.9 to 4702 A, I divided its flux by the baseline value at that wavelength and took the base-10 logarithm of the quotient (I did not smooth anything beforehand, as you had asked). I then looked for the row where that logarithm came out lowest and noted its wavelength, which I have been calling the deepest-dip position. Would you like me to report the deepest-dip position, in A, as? 4690.14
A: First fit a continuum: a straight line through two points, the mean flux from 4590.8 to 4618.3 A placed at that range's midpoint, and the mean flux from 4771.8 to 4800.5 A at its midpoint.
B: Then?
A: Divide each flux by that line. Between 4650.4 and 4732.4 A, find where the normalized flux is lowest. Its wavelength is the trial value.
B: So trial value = 4668.59 A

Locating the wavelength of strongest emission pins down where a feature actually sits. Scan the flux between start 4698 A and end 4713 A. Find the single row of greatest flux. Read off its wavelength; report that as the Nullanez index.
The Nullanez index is 4698.79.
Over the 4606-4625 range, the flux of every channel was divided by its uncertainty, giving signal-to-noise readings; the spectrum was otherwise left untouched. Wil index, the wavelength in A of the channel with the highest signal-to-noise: 4608.78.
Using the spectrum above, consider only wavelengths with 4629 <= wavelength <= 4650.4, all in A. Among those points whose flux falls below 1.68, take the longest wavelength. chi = 4649.28 A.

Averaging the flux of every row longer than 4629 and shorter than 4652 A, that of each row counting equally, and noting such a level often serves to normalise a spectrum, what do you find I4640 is 1.61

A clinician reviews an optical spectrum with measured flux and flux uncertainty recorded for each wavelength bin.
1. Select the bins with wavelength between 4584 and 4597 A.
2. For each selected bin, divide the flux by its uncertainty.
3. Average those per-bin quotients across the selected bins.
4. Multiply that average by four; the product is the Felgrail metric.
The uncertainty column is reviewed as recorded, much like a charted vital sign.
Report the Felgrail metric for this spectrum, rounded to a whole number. 52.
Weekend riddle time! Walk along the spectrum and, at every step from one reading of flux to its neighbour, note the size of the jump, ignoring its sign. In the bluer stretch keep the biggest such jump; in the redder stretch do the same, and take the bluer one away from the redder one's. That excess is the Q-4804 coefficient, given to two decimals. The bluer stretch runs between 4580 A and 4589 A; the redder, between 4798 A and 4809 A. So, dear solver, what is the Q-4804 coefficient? 0.10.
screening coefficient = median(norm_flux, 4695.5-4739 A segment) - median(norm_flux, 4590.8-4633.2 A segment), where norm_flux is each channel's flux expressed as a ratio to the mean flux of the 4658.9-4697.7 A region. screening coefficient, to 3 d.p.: -0.047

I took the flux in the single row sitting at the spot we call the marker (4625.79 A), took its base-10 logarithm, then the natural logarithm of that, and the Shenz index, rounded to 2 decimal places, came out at -1.49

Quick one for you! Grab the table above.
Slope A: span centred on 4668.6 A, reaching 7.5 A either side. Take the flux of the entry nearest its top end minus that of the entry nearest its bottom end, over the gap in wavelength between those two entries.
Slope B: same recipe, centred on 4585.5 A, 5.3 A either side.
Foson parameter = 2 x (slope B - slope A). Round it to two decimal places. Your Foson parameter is 0.04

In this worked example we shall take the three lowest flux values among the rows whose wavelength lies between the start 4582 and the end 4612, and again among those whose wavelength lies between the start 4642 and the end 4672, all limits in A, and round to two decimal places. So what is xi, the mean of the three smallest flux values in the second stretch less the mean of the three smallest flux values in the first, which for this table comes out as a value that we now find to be -0.12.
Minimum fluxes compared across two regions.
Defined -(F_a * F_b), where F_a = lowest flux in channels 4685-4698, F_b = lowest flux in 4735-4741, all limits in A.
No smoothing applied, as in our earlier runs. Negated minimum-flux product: -2.3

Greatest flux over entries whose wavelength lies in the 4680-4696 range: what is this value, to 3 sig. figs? 1.65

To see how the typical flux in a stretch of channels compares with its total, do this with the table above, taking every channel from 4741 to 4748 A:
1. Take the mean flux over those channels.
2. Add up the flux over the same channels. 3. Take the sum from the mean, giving -3.7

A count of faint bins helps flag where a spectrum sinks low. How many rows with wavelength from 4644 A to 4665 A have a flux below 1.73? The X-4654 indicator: 8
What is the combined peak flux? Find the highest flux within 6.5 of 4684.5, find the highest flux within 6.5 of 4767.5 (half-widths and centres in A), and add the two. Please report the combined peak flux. 3.69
